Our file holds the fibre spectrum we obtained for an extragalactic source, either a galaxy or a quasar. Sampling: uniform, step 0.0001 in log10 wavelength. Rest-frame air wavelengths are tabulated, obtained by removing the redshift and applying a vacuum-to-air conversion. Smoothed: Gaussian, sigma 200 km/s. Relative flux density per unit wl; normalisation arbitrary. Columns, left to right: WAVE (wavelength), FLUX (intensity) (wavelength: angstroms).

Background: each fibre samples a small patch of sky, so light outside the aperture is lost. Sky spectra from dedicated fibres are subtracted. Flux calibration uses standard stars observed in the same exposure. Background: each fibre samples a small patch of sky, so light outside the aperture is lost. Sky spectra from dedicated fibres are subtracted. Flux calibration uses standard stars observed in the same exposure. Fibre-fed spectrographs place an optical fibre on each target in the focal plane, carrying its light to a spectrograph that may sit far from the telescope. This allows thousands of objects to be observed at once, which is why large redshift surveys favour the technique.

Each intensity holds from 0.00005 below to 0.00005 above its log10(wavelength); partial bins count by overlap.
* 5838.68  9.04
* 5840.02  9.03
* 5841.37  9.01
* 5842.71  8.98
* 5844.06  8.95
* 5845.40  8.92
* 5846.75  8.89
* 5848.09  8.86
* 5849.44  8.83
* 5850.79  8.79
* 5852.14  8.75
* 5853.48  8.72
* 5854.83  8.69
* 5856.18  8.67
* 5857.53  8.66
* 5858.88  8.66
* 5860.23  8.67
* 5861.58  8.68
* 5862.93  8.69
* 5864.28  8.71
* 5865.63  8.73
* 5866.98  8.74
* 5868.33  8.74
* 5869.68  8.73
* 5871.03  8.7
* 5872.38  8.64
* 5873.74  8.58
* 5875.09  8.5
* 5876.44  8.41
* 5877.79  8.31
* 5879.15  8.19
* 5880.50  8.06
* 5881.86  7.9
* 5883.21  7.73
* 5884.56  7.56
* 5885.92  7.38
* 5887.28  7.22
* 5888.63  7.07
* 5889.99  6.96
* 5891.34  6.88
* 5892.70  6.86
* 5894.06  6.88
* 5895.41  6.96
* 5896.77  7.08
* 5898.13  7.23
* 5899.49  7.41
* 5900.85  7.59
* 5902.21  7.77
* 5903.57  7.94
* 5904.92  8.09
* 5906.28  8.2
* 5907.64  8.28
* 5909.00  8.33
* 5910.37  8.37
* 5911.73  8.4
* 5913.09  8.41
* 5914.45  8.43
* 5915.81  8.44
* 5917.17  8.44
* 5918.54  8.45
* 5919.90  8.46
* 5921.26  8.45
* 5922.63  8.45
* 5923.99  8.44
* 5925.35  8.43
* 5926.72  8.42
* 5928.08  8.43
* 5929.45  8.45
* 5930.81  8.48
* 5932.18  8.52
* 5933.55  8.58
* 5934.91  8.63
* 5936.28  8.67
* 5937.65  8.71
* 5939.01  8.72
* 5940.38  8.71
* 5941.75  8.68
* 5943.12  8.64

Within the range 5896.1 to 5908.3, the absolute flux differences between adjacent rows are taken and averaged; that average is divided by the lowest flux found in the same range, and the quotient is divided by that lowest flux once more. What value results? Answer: 0.0030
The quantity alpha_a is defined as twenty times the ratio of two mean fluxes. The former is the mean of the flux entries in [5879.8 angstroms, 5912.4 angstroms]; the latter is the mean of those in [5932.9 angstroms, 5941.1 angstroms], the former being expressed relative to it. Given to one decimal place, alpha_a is 17.5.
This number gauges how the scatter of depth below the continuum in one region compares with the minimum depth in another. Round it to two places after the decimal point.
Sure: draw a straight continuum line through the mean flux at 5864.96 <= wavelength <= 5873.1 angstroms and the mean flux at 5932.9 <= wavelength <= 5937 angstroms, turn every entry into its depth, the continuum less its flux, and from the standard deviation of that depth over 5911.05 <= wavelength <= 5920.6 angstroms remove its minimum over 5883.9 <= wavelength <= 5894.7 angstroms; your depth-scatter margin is -1.11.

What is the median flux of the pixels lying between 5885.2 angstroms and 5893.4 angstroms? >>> 7.0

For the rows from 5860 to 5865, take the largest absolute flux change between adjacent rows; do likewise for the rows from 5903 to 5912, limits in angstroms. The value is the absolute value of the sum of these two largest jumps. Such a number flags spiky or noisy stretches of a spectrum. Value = 0.17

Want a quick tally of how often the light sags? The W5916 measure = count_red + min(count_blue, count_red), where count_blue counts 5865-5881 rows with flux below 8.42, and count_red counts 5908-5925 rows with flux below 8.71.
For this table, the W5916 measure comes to 16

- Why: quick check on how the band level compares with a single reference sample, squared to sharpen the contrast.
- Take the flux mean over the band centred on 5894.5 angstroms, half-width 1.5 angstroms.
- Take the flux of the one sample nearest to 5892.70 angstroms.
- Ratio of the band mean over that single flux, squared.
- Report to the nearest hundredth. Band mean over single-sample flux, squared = 1.02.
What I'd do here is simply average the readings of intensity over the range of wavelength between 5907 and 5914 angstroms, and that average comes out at 8.36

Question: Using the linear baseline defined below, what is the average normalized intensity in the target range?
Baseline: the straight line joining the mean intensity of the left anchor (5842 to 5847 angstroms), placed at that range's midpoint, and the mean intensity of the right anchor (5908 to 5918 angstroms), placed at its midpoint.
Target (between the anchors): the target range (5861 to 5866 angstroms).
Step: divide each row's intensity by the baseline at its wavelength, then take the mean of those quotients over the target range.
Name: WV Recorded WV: 0.990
